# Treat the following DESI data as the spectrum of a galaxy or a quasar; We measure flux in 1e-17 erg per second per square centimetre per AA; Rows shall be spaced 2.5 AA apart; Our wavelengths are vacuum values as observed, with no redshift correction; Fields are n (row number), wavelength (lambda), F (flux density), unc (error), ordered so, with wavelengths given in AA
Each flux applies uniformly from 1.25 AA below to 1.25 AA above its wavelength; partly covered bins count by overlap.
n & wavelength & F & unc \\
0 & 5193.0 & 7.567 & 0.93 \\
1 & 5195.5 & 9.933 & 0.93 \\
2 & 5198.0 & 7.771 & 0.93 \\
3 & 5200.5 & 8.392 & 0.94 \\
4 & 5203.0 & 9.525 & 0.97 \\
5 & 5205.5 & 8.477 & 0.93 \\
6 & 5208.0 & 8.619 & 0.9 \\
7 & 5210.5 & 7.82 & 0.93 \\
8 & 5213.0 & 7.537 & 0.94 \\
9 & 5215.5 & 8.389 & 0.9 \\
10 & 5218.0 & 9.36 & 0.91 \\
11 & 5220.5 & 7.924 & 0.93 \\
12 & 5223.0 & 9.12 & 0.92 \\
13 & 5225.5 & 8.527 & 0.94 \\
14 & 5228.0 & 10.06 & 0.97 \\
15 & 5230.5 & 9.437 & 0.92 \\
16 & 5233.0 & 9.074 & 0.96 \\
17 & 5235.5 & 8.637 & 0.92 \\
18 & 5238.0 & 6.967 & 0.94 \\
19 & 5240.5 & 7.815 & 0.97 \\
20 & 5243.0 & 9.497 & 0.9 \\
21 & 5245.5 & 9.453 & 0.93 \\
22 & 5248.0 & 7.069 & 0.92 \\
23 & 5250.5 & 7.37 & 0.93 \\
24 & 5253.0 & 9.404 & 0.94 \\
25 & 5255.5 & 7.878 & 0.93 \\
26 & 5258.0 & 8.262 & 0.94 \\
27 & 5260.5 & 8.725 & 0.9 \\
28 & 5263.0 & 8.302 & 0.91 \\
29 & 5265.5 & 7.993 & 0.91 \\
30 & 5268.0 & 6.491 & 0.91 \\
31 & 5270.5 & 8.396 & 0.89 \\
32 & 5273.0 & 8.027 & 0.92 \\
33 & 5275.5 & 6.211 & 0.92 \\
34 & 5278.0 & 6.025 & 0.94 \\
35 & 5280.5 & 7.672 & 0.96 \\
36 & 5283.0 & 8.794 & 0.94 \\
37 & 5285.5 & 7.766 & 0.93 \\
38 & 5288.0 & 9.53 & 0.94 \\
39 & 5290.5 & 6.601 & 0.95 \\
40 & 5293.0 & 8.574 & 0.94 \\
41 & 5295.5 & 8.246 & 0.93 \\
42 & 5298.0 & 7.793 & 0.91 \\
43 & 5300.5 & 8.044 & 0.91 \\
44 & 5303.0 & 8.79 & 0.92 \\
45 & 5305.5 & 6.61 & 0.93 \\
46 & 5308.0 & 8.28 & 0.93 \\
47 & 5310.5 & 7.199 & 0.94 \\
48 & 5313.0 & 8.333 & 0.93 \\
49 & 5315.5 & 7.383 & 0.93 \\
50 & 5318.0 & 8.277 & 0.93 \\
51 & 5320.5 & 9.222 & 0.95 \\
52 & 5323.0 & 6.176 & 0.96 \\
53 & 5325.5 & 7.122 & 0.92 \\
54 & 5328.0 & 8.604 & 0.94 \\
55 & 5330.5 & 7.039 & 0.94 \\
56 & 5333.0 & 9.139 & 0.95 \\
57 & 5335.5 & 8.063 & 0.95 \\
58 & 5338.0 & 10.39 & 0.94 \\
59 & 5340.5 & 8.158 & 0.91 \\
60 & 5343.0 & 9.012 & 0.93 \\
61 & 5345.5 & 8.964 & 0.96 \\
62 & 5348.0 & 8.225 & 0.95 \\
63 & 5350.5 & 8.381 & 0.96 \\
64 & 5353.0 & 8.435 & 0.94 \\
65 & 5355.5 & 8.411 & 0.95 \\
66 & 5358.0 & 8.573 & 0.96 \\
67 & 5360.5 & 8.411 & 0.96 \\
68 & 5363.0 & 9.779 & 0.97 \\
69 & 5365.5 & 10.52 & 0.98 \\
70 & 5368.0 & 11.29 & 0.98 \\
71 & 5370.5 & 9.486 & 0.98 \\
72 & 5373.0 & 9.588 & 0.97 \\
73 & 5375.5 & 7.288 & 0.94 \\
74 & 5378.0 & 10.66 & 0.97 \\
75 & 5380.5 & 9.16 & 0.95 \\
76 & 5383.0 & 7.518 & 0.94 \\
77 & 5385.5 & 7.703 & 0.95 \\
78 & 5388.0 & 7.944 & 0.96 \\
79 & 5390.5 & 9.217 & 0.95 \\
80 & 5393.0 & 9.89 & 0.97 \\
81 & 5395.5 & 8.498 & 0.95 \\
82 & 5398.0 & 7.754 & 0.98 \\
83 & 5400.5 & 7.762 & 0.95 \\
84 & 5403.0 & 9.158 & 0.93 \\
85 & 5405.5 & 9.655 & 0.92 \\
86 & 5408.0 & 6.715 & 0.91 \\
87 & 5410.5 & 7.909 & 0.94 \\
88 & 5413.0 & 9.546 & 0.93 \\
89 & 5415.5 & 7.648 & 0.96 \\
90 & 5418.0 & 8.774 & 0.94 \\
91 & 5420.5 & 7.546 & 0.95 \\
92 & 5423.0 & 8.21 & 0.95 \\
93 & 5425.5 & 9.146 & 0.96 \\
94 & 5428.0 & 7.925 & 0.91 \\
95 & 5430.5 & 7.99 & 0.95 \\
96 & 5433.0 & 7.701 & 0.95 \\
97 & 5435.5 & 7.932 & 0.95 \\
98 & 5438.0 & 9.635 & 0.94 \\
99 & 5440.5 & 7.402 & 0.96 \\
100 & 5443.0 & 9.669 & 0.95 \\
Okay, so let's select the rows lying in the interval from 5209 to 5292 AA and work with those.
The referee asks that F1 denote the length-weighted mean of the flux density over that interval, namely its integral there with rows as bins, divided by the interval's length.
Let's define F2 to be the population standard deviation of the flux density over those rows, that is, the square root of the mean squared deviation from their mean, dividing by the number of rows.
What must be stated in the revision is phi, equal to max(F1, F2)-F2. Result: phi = 7.2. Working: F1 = 8.2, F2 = 1.02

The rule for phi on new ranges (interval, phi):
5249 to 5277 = 7.0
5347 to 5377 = 8.0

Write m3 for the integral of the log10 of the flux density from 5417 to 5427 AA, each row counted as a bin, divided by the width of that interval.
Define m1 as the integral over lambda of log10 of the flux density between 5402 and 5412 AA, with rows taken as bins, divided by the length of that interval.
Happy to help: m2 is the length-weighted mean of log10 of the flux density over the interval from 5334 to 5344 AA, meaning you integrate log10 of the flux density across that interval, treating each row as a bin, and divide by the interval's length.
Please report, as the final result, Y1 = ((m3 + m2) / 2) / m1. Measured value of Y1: 1.02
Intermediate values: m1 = 0.918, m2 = 0.95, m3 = 0.923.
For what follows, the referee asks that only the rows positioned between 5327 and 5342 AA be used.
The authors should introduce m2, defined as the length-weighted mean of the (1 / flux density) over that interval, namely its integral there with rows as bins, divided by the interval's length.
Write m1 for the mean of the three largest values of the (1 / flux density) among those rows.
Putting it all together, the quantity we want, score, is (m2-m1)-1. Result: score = -1.01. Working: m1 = 0.130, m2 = 0.1183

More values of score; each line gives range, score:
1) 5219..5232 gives -1.01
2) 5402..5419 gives -1.02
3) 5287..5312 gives -1.02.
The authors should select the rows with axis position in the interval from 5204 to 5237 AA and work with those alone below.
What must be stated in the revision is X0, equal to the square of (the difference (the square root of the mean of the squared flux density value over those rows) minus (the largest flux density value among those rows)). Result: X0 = 1.8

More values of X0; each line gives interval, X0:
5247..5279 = 2.7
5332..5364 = 2.6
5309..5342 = 5.0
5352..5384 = 4.2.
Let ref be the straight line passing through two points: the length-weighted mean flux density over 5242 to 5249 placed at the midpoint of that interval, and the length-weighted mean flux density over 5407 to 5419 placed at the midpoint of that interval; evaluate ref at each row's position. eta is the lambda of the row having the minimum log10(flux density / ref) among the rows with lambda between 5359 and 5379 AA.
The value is 5375.5 AA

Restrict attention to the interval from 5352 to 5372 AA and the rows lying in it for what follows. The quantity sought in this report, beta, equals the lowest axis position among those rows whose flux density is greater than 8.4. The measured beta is 5353.0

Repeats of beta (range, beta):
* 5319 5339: 5320.5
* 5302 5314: 5303.0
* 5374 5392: 5378.0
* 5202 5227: 5203.0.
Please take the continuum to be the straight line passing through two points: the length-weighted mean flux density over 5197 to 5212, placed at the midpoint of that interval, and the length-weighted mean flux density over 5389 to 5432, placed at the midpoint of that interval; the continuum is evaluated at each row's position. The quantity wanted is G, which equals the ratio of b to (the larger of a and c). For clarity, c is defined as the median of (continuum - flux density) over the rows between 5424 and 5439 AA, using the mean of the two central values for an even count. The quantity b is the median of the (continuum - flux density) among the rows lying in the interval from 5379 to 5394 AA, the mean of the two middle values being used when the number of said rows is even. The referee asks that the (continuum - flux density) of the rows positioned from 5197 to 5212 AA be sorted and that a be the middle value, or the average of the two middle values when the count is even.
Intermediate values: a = 0.0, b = -0.1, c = 0.46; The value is -0.3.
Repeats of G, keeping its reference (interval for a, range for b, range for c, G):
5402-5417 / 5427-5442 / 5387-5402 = 2.4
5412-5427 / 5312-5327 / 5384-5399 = 2.9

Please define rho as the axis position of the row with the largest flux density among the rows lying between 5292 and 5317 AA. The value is 5303.0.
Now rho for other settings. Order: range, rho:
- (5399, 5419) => 5405.5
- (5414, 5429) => 5425.5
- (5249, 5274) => 5253.0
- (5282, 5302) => 5288.0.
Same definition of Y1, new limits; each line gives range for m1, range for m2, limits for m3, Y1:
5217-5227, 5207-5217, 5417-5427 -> 0.97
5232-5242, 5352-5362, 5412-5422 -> 1.02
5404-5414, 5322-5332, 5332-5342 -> 0.98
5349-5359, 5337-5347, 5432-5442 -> 1.01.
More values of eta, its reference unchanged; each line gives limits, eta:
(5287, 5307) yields 5290.5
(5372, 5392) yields 5375.5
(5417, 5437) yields 5420.5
